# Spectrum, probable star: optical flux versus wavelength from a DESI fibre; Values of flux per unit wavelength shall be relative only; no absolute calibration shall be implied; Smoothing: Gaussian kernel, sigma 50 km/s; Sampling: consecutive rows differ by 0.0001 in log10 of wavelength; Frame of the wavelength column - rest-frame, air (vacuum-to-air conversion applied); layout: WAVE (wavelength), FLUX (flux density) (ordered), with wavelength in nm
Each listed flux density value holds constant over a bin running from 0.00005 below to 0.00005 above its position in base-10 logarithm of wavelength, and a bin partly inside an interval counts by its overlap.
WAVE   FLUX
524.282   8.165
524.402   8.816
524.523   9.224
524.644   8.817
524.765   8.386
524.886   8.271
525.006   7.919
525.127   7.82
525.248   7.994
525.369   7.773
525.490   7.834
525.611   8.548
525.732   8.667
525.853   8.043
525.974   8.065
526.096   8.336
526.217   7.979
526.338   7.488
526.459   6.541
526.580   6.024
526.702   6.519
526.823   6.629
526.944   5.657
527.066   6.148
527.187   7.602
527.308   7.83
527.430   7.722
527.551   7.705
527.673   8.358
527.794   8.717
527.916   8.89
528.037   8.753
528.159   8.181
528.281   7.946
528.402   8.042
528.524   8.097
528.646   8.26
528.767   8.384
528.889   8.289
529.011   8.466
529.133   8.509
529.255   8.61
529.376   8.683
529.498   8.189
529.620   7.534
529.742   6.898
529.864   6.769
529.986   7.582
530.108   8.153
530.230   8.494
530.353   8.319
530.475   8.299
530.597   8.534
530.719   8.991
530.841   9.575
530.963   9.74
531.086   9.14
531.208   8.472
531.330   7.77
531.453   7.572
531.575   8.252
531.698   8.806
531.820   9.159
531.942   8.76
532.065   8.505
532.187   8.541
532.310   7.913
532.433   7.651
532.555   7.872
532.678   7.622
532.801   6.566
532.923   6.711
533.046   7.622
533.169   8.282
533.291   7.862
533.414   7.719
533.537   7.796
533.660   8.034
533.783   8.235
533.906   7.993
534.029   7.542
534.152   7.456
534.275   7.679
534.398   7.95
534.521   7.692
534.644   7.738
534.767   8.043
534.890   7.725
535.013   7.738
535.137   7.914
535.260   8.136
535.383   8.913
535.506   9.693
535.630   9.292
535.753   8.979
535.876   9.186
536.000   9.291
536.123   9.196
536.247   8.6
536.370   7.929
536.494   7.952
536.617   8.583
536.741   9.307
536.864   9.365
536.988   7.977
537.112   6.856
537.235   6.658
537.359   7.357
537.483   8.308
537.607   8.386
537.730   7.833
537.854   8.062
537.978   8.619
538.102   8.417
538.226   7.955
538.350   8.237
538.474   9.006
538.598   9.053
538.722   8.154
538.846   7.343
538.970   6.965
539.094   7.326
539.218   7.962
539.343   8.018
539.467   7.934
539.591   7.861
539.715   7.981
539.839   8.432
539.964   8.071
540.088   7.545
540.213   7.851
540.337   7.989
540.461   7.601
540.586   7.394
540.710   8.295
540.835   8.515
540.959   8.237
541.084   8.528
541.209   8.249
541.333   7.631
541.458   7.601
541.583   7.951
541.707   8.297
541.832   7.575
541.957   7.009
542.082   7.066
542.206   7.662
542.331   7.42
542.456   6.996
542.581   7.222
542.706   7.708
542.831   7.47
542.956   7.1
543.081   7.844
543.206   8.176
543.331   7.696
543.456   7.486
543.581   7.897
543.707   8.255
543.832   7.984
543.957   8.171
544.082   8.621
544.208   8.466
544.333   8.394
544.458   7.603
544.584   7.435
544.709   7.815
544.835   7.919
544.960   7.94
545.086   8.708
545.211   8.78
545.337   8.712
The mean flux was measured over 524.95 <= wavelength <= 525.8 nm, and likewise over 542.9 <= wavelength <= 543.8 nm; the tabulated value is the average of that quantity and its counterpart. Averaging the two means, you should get 7.93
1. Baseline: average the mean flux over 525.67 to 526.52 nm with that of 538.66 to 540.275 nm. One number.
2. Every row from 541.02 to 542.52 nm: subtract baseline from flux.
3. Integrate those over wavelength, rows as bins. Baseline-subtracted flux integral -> -0.26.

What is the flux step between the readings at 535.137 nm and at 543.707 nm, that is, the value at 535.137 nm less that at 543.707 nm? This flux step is -0.3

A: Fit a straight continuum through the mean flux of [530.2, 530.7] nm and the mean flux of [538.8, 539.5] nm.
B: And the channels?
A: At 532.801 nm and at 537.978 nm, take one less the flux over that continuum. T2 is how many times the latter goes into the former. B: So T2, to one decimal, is -1.7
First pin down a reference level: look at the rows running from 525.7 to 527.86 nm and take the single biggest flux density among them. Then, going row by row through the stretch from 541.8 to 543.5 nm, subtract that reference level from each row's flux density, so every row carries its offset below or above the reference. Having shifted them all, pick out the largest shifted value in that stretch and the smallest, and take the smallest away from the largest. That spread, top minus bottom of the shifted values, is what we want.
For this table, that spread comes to 1.2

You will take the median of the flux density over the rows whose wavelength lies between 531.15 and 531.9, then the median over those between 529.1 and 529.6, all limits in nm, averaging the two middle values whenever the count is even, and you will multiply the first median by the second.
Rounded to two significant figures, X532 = 72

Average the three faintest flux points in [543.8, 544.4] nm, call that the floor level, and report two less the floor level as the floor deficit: -6.2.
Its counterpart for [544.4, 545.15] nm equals -5.6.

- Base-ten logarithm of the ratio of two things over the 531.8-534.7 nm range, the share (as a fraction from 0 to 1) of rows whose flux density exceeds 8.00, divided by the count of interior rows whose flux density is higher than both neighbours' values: -1.23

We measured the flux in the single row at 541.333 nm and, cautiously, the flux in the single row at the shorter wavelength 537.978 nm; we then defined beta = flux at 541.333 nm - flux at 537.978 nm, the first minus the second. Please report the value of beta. -1.0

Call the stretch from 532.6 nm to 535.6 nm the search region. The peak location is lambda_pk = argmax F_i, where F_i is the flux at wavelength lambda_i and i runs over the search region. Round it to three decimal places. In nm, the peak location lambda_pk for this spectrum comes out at 535.506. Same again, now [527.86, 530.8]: 530.719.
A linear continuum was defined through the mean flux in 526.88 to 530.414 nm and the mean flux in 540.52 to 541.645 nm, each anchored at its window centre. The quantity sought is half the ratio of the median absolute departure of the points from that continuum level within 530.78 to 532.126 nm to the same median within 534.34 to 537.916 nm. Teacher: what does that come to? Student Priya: 1.1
